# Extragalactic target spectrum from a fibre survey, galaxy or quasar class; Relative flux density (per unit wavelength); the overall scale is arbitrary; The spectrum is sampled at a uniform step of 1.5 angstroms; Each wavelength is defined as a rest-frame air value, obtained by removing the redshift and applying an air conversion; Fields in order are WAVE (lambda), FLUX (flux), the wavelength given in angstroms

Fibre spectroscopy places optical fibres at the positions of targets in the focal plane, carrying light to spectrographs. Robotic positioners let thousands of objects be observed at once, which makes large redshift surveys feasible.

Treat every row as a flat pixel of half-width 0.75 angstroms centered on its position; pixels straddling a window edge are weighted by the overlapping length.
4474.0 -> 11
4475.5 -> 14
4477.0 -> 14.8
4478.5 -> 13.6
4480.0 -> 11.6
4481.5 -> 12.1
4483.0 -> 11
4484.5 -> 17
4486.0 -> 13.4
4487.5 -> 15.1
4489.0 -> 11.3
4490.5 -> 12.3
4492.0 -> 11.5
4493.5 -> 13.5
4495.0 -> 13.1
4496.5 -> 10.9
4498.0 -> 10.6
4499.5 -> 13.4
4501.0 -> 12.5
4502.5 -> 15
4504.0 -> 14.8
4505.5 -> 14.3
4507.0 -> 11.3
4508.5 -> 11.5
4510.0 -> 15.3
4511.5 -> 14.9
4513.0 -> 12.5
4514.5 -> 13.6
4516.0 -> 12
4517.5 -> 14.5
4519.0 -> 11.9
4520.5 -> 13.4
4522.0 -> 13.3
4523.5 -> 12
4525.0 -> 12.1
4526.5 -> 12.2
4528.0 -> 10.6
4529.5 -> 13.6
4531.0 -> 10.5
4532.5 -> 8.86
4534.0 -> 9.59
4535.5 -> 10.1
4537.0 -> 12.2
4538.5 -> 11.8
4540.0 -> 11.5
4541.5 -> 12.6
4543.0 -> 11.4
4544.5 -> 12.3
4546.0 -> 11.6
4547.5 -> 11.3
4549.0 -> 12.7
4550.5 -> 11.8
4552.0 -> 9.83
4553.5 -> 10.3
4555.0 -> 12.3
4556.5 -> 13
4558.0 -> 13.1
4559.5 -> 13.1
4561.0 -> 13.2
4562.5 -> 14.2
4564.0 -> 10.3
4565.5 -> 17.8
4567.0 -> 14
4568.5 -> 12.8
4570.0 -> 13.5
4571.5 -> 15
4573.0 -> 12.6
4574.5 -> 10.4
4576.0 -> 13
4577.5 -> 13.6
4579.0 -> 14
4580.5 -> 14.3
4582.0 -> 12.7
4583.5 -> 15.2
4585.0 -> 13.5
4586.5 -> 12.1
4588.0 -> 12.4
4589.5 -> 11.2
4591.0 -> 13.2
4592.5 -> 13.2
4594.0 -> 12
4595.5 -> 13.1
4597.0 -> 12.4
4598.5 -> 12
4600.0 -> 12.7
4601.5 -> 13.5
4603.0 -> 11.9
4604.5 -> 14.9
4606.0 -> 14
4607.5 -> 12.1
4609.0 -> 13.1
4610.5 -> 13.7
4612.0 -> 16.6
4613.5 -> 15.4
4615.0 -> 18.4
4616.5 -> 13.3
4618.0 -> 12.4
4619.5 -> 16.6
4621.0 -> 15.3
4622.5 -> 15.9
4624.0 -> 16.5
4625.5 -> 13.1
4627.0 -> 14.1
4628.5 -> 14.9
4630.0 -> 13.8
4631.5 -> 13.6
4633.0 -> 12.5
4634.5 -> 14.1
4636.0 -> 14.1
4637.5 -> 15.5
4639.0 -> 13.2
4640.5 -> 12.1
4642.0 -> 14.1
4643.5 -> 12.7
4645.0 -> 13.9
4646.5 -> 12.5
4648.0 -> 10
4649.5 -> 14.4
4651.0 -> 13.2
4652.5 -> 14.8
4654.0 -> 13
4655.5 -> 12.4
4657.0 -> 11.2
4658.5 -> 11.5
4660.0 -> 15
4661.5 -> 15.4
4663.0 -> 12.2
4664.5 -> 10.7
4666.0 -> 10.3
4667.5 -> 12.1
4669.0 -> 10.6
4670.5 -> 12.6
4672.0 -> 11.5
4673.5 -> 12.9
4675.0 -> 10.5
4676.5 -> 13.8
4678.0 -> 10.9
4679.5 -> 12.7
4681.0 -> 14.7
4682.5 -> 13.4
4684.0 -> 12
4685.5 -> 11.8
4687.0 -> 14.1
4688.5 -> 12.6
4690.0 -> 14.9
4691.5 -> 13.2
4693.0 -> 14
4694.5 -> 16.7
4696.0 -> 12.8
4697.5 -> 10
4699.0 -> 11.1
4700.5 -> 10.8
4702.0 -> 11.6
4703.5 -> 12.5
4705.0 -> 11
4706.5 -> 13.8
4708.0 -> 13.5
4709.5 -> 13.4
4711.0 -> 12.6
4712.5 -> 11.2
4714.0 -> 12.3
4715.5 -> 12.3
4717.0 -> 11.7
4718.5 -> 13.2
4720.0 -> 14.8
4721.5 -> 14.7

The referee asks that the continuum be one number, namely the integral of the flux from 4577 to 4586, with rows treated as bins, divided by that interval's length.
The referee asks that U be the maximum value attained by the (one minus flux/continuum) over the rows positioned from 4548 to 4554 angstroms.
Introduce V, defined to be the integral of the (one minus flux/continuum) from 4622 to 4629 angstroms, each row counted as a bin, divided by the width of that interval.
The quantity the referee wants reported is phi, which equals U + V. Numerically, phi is 0.216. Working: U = 0.29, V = -0.07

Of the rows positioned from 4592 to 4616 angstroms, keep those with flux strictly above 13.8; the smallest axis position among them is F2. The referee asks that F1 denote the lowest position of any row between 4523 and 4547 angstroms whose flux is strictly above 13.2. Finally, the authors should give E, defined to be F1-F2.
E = -75.0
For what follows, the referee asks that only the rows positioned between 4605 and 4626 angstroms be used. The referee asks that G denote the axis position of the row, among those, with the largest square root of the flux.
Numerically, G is 4615.0 angstroms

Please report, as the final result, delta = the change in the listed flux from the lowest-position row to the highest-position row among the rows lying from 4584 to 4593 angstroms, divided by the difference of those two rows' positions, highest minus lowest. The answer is 0.0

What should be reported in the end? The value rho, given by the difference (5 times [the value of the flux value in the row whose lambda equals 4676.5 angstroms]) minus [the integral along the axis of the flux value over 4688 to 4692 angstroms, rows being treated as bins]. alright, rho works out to 14.4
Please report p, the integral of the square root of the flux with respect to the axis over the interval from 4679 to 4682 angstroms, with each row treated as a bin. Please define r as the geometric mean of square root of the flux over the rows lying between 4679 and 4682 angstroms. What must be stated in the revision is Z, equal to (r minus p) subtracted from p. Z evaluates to 18.5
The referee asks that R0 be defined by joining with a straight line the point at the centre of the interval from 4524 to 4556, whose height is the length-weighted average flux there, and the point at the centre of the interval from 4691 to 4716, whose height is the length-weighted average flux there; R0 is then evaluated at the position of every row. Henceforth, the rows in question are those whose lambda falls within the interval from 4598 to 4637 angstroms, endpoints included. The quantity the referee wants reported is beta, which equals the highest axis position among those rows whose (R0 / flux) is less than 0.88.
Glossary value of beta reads 4636.0 angstroms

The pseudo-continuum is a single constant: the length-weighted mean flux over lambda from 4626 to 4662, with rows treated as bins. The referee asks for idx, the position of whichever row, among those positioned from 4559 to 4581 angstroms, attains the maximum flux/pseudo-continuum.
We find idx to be 4565.5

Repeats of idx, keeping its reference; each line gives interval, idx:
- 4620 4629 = 4624.0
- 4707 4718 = 4708.0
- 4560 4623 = 4615.0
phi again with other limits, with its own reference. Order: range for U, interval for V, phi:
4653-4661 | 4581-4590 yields 0.256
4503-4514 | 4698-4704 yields 0.360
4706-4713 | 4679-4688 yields 0.243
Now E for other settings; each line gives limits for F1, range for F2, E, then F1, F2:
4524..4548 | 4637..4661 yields -108.0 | 4529.5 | 4637.5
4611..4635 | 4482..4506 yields 127.5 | 4612.0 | 4484.5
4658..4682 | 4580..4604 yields 79.5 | 4660.0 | 4580.5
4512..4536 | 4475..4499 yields 39.0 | 4514.5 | 4475.5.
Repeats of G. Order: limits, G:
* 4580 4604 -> 4583.5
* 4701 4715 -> 4706.5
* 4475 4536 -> 4484.5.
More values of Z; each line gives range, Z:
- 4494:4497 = 17.5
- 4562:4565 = 17.7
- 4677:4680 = 17.2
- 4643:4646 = 18.2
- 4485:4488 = 19.0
